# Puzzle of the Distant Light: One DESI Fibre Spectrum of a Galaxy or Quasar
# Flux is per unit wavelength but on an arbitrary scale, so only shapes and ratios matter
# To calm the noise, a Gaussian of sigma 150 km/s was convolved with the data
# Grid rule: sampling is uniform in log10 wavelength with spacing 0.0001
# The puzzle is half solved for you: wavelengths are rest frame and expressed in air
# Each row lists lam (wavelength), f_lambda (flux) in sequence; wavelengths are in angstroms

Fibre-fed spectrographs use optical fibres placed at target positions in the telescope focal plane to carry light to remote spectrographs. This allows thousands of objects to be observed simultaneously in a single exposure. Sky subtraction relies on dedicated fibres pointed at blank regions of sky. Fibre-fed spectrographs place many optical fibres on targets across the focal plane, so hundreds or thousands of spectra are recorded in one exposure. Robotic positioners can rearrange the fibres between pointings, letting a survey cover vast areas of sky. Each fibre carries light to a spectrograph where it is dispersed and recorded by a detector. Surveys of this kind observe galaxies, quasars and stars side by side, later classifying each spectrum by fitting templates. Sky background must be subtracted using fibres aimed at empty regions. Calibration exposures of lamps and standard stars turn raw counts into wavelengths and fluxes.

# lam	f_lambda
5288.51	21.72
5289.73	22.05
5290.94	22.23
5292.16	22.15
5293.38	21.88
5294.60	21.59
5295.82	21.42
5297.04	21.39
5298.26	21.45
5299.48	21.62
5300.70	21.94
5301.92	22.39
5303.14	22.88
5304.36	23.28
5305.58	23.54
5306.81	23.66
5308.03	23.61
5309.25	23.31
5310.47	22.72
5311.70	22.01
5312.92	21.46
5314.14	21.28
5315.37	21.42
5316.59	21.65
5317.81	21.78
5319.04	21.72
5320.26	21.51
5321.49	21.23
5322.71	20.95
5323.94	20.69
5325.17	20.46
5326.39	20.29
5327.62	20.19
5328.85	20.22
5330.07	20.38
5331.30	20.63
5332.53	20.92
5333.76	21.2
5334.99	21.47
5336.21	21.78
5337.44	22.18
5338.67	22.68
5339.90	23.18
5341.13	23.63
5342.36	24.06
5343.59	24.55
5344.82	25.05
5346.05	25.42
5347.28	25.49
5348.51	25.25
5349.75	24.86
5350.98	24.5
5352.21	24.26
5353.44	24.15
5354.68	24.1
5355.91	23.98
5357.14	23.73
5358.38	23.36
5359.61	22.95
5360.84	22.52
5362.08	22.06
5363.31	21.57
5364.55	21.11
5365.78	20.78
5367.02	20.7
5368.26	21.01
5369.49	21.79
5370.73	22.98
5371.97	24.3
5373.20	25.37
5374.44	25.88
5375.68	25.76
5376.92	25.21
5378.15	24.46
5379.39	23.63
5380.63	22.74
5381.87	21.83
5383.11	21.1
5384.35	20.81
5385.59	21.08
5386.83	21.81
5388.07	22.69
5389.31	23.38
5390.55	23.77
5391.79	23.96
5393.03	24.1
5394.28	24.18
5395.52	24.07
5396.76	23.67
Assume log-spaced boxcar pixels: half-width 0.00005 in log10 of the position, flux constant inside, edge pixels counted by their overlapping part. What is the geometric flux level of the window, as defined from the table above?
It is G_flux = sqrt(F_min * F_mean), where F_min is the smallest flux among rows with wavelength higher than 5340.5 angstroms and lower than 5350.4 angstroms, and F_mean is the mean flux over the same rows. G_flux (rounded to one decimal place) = 24.2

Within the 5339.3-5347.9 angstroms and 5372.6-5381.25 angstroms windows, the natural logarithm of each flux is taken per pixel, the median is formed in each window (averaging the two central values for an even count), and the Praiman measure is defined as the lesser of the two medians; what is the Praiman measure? 3.201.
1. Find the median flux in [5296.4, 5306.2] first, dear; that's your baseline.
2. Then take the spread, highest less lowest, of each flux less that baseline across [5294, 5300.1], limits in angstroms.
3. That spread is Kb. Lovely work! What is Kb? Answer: 0.23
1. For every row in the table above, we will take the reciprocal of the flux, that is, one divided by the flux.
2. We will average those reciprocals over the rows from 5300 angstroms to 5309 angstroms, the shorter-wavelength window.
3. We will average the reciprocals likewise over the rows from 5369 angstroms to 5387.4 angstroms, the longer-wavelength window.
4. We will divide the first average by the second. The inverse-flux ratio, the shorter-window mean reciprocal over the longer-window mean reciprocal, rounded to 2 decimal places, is 1.00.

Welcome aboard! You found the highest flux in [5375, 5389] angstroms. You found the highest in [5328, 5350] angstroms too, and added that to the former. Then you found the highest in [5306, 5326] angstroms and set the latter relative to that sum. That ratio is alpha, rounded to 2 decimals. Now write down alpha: 0.46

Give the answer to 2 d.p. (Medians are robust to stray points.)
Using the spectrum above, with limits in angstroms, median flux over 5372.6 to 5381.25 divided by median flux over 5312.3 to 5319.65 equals 1.17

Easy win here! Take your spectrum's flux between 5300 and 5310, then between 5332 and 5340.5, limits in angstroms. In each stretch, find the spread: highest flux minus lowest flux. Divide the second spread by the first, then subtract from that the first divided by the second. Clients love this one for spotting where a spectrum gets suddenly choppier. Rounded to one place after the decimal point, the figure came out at 0.6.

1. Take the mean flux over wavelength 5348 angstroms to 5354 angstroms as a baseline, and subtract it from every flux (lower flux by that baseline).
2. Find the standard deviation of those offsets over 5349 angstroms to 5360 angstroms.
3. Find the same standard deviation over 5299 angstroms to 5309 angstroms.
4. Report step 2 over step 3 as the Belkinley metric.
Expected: 0.7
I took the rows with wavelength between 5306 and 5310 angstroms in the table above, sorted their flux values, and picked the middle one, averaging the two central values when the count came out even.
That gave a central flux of 23.6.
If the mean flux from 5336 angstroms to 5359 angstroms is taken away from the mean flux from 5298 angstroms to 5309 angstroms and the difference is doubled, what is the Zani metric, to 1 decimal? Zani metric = -2.6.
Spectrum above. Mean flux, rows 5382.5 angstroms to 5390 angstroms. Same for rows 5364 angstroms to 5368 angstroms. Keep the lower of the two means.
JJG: 20.9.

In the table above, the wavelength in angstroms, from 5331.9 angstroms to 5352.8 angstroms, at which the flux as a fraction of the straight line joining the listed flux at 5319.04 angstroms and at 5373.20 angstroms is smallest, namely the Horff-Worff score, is 5332.53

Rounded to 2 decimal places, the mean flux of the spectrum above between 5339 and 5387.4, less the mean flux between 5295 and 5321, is 1.17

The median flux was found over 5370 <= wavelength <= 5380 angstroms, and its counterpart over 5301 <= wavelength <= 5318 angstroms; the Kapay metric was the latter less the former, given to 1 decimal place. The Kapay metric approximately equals -2.3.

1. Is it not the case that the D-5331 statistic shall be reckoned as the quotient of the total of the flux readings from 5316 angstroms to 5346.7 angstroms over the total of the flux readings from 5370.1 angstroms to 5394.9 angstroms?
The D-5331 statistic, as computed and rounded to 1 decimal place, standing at 1.2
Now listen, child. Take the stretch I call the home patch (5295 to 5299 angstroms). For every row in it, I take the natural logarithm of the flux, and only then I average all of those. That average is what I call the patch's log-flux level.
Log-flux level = 3.06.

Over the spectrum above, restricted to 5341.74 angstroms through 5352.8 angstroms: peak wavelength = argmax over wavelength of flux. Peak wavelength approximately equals 5347.28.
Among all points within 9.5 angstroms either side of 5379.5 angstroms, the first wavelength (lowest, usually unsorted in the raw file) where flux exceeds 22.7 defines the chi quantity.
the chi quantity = 5370.73 angstroms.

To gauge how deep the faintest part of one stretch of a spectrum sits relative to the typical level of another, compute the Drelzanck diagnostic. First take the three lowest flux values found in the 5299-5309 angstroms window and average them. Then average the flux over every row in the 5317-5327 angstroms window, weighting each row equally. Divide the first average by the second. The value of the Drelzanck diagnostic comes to 1.04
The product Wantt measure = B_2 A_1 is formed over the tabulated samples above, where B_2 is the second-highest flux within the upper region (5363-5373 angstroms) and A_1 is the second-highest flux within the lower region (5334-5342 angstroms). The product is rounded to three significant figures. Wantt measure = 533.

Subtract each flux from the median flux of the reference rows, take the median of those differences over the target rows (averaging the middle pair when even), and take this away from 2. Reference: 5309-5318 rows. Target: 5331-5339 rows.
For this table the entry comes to 1.8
